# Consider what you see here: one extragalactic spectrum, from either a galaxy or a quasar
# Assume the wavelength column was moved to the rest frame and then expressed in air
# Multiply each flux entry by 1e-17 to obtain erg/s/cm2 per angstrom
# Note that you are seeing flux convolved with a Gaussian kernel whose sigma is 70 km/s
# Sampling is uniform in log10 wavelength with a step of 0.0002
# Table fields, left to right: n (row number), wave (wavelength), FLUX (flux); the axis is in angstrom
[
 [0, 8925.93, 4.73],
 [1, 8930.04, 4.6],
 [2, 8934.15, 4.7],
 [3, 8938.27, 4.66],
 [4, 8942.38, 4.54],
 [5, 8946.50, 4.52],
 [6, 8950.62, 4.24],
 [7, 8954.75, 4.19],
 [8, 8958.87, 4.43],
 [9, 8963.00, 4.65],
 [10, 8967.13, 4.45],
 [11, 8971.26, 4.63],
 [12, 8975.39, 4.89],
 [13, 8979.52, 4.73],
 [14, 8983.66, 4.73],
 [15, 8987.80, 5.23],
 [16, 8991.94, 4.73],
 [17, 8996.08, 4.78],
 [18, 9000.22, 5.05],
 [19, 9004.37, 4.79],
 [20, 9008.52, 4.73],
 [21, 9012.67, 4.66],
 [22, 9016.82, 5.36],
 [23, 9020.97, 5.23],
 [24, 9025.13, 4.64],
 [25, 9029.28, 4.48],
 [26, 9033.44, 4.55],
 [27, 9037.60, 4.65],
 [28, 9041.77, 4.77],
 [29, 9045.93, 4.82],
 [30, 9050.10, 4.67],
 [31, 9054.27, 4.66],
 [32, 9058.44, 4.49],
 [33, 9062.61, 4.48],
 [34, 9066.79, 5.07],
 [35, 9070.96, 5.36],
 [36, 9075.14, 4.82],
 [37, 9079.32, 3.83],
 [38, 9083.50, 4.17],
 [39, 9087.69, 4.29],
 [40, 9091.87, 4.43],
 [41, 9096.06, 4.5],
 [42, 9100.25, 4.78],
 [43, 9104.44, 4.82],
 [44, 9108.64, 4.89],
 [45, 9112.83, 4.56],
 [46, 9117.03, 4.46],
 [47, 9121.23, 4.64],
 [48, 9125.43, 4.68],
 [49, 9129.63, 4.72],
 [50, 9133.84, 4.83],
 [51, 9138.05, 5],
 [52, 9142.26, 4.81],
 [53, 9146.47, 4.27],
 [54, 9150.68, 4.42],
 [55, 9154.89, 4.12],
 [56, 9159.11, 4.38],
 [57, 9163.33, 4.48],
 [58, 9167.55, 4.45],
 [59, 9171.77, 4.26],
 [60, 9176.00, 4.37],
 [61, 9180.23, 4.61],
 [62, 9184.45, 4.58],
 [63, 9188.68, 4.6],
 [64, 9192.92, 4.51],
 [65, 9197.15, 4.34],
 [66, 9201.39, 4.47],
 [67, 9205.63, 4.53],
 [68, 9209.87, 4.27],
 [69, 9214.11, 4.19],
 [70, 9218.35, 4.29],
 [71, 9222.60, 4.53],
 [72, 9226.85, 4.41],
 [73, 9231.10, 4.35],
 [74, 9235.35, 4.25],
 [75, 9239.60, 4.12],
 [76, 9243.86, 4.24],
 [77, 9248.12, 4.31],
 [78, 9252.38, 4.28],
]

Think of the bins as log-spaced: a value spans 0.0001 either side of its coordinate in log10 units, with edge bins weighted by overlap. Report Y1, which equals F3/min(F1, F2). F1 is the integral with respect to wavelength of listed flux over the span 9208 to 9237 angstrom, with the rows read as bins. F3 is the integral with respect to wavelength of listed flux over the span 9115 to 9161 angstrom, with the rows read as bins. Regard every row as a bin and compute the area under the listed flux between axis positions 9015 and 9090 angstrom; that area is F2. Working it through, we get 1.68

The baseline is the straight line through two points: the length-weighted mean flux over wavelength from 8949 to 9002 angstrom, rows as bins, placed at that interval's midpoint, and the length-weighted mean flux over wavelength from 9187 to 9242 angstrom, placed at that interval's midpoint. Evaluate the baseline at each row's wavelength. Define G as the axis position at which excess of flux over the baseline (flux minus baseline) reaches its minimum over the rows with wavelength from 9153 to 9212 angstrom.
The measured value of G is 9154.89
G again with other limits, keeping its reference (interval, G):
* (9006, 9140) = 9079.32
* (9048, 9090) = 9079.32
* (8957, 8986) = 8958.87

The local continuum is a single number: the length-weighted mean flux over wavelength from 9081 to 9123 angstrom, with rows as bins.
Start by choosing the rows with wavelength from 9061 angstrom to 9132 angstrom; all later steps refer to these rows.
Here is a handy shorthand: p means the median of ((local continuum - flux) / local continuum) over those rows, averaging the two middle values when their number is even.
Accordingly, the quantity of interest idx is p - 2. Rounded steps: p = -0.021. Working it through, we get -2.02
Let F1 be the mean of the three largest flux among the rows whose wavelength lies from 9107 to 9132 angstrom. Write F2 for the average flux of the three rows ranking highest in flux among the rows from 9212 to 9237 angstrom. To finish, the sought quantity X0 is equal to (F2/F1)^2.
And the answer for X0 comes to 0.86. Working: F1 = 4.76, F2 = 4.43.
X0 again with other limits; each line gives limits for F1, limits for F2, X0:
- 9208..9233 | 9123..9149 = 1.21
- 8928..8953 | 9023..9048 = 1.04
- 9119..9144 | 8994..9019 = 1.08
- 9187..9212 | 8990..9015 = 1.15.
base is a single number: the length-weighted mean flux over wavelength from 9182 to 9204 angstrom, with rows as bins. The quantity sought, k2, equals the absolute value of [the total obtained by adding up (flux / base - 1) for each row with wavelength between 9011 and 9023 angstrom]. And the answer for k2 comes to 0.39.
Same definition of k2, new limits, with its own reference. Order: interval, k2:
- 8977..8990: 0.26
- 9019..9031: 0.19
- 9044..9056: 0.14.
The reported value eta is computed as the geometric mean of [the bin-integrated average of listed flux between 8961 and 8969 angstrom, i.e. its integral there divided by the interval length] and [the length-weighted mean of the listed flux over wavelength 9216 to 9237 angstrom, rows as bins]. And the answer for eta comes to 4.46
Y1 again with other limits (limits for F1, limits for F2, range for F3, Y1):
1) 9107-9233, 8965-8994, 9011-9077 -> 2.29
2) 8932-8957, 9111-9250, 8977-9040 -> 2.72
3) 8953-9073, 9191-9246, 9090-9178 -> 1.68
